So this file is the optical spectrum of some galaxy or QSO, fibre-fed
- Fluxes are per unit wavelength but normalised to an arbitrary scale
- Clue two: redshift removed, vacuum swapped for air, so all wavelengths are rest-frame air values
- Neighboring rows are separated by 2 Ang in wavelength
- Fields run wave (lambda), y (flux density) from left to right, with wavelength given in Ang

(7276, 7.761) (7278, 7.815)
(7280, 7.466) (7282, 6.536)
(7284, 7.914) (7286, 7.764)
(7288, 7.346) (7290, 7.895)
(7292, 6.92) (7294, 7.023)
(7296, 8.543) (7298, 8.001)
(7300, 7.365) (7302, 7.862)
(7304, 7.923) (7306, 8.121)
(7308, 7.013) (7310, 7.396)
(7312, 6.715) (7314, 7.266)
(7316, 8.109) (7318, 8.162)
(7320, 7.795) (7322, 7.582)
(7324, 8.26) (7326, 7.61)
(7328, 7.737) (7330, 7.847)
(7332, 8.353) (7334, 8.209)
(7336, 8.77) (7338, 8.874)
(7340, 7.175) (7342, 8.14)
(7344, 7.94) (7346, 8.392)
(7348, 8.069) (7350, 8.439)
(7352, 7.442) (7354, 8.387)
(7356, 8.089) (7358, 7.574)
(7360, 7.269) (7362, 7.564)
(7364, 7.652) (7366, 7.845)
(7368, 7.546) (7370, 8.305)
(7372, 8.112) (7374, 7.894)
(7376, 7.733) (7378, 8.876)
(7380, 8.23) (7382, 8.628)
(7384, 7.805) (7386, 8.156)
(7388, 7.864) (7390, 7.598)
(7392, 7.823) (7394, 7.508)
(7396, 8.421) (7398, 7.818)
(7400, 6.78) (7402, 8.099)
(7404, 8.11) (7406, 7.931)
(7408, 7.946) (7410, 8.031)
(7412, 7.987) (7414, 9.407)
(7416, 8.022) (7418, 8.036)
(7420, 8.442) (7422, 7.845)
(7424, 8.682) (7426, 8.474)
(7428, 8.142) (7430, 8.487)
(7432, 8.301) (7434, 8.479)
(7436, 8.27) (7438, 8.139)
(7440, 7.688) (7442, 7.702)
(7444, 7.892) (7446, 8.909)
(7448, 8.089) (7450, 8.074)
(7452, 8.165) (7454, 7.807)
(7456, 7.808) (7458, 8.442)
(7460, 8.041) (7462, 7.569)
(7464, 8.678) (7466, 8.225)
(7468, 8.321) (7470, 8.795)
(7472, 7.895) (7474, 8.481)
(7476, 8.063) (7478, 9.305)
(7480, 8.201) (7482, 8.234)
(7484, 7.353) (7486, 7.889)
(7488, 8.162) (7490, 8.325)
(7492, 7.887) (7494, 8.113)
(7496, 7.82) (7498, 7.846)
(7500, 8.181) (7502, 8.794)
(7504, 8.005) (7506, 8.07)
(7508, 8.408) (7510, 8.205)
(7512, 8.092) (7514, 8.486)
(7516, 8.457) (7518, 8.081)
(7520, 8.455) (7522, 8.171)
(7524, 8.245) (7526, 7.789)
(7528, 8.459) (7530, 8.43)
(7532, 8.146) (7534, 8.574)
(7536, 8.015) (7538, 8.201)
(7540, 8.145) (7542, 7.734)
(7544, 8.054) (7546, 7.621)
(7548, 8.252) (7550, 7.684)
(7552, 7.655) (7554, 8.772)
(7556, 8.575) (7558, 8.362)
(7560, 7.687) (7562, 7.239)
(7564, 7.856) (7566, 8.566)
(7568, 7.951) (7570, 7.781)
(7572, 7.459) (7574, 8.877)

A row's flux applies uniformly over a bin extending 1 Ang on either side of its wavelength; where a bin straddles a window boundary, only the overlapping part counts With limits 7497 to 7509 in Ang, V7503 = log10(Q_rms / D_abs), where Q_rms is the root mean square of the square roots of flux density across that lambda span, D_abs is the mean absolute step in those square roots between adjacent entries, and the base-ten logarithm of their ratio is 1.59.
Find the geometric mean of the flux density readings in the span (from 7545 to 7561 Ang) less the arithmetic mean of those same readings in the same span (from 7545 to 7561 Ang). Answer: -0.012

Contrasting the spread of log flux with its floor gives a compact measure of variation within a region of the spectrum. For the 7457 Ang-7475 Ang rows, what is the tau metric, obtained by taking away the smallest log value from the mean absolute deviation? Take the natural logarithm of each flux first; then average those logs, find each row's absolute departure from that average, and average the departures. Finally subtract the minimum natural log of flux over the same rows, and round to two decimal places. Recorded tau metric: -1.99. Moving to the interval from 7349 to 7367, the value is -1.94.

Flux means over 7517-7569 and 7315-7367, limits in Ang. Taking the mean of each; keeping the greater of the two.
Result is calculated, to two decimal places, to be 8.10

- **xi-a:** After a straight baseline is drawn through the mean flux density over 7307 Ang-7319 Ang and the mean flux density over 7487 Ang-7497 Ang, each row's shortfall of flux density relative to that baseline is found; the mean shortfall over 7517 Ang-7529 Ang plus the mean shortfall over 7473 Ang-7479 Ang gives -0.6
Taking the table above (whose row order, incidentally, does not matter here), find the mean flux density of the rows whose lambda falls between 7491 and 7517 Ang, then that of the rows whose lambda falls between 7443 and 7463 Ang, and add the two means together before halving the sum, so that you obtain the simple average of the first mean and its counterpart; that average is 8.13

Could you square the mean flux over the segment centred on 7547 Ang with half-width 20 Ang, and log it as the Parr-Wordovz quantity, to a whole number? 66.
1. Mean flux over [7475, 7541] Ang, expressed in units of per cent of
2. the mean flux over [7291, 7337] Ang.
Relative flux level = 105.6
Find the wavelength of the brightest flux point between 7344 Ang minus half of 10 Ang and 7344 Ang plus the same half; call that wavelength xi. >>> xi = 7346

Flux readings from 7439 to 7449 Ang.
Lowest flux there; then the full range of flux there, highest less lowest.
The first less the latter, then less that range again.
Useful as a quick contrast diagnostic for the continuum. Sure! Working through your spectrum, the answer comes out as 5.2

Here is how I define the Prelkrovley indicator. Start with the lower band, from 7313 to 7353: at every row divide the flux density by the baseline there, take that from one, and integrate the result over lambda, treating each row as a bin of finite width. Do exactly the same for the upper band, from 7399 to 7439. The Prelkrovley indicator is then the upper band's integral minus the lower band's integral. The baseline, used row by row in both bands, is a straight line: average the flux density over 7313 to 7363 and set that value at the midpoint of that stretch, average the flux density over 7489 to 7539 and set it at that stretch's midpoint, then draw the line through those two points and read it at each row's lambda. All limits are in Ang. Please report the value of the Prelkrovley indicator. -0.25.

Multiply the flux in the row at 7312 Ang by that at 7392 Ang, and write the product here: 53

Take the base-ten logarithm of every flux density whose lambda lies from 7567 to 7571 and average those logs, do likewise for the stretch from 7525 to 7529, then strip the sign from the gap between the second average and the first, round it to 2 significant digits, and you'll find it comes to 0.014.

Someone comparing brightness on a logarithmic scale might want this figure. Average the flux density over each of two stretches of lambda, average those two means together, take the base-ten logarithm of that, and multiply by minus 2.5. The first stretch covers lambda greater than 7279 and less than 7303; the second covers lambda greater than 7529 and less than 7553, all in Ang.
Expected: -2.23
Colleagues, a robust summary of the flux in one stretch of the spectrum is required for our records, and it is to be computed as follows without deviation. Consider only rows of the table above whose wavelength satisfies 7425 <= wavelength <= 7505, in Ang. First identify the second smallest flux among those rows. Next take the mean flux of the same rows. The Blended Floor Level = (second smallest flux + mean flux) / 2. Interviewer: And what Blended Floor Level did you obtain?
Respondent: 7.87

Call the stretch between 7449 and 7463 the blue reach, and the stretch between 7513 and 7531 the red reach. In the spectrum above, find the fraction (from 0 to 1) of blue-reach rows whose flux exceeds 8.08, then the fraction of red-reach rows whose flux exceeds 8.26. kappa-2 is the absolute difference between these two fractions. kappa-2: 0.27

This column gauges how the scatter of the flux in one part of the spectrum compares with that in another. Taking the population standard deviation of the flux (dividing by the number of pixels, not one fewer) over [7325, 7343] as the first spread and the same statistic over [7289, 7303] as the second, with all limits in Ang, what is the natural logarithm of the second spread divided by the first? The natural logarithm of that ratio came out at 0.04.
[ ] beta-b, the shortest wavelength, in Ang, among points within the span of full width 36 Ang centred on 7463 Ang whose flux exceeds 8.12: 7446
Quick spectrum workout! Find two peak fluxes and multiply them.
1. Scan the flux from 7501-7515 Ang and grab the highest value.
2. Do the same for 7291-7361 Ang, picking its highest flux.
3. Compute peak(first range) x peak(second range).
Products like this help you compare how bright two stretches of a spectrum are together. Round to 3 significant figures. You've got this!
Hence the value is 78.0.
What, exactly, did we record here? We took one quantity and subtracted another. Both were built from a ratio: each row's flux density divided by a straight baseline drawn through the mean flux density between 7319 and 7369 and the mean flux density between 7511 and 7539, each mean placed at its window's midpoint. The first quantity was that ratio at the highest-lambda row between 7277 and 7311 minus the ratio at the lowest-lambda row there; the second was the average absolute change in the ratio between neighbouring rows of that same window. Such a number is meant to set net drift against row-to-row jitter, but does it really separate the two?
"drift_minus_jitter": -0.14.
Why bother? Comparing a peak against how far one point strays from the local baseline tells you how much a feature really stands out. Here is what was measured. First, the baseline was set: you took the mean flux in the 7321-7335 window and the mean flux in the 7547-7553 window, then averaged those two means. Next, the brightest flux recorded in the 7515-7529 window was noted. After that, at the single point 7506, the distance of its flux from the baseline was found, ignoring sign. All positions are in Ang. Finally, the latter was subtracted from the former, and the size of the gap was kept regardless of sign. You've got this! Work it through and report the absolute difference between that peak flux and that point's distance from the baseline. 8.3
